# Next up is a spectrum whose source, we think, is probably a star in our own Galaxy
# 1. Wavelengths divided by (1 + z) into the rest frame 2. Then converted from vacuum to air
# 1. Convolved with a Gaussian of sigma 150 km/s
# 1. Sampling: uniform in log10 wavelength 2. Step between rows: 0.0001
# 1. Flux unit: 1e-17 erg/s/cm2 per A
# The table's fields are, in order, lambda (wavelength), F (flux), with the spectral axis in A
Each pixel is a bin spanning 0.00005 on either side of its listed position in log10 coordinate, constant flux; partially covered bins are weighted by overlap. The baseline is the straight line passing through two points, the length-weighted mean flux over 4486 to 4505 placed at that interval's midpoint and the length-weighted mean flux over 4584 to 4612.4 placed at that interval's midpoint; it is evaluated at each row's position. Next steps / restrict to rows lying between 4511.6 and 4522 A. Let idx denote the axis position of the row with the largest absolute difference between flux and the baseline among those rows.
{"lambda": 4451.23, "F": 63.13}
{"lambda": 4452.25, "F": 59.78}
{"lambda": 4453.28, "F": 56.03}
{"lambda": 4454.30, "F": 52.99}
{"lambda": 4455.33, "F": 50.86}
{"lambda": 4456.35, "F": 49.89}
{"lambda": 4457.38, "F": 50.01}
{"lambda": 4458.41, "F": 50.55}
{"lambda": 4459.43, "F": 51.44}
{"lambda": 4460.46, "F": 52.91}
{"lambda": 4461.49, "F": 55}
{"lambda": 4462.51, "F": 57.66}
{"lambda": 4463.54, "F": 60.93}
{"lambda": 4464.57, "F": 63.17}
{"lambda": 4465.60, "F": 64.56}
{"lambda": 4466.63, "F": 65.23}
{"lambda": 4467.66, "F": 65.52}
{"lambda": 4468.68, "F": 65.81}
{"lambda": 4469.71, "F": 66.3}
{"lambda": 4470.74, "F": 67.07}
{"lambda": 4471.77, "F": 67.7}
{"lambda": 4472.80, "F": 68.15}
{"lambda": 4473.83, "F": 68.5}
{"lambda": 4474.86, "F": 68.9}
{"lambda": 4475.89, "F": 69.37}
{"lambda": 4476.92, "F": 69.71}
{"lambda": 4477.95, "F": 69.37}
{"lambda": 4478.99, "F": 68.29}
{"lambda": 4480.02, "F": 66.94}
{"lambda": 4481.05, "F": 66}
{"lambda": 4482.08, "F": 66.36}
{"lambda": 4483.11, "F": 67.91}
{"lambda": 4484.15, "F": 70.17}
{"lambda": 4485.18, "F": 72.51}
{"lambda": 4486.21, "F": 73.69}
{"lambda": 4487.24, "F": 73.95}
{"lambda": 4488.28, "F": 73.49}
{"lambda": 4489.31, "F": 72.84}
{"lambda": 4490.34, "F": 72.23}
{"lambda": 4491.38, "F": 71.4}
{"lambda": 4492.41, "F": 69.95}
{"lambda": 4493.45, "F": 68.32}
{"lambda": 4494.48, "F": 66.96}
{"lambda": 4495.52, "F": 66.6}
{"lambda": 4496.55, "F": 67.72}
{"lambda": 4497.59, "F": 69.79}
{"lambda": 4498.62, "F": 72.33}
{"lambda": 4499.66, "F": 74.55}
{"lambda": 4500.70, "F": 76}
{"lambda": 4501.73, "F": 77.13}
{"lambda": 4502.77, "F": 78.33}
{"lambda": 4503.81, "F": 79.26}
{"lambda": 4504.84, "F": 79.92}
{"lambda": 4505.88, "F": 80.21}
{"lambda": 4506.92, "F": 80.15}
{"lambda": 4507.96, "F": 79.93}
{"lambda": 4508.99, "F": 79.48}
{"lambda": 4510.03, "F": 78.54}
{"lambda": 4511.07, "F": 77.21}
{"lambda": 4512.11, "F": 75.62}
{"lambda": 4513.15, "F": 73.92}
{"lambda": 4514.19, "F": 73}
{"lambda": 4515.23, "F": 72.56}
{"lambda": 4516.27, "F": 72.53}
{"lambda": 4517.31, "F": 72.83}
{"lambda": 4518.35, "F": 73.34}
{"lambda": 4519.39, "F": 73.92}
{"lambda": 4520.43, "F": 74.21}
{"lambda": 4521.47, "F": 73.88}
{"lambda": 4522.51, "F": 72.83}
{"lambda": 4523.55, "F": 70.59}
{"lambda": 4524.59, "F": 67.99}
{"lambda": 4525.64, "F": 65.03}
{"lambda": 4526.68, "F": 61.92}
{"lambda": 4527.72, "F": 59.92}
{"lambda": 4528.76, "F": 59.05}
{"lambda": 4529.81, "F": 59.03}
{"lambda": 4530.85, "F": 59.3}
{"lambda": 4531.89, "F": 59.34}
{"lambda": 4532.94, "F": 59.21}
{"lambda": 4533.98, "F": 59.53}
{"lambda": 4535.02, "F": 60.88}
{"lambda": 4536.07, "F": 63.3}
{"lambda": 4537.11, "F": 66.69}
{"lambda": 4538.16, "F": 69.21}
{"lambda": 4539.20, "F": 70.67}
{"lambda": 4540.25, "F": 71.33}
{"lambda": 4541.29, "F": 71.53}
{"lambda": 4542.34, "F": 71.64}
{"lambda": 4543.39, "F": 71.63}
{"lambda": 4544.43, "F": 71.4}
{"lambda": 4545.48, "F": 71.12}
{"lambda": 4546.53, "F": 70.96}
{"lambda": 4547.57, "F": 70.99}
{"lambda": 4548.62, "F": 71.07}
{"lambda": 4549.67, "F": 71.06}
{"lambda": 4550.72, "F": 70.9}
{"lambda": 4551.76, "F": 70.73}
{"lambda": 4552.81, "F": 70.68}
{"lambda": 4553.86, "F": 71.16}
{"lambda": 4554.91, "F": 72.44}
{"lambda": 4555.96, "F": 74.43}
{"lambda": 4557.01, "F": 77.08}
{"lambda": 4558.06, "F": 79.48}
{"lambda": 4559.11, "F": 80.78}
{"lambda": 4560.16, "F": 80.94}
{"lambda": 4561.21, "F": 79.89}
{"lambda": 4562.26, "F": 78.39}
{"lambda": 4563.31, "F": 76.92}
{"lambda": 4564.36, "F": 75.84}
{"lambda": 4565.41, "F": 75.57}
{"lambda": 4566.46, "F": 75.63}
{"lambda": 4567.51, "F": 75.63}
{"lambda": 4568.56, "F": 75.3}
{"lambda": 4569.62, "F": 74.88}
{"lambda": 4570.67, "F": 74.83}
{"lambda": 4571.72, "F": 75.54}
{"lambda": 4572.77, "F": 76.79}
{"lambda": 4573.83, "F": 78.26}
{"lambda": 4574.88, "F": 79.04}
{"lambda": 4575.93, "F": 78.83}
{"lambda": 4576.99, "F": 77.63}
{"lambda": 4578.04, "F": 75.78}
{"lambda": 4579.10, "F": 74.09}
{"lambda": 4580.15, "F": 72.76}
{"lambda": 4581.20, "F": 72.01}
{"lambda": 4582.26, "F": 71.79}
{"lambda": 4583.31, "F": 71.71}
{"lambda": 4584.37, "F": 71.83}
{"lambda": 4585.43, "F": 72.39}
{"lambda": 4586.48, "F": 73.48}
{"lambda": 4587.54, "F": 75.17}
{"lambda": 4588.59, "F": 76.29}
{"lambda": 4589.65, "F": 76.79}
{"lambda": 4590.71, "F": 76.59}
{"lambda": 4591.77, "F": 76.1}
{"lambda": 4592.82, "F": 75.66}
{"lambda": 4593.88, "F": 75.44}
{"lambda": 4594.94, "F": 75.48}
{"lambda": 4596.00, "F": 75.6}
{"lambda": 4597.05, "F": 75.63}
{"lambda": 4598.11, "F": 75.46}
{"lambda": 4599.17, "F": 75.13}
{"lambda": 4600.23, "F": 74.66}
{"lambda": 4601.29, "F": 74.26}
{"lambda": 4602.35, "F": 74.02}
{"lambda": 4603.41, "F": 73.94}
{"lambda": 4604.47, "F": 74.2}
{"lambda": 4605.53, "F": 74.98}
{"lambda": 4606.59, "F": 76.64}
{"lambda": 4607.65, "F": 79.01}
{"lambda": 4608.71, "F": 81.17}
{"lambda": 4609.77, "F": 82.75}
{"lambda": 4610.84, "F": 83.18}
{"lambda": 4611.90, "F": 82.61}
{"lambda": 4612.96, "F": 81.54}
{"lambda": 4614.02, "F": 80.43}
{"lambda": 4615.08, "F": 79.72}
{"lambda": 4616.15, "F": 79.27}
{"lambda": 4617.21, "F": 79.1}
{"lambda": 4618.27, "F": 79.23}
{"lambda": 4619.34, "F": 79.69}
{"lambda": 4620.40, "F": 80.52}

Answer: 4512.11 A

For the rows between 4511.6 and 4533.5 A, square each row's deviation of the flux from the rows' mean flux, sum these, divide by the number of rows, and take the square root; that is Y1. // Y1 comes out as 6.4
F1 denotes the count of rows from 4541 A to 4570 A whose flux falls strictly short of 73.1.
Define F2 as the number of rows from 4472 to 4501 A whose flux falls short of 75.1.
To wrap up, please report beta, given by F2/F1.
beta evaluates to 1.9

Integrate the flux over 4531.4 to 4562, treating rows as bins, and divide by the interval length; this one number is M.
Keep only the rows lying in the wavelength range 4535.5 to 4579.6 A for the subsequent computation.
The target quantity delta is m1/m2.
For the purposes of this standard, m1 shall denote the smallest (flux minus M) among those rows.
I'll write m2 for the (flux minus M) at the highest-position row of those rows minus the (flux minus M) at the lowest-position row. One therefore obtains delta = -0.7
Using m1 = -7.5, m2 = 11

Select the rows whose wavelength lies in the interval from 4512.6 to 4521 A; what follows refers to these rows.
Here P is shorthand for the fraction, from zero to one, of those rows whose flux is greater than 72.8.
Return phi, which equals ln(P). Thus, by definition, -0.3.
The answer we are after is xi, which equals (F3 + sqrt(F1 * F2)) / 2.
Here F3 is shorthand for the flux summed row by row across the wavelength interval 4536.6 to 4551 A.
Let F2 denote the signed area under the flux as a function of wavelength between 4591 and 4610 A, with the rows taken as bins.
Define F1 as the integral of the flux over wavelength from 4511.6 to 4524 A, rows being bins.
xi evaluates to 1068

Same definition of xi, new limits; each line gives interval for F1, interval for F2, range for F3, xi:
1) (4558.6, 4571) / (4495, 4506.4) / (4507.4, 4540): 1519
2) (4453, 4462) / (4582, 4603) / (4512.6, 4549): 1622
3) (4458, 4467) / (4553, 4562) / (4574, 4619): 1906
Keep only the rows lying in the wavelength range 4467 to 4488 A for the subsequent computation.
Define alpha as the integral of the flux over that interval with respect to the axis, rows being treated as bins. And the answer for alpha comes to 1442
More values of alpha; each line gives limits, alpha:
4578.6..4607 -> 2117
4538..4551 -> 924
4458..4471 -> 786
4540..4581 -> 3063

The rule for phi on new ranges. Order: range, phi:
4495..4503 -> -0.7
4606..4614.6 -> 0.0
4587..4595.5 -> 0.0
